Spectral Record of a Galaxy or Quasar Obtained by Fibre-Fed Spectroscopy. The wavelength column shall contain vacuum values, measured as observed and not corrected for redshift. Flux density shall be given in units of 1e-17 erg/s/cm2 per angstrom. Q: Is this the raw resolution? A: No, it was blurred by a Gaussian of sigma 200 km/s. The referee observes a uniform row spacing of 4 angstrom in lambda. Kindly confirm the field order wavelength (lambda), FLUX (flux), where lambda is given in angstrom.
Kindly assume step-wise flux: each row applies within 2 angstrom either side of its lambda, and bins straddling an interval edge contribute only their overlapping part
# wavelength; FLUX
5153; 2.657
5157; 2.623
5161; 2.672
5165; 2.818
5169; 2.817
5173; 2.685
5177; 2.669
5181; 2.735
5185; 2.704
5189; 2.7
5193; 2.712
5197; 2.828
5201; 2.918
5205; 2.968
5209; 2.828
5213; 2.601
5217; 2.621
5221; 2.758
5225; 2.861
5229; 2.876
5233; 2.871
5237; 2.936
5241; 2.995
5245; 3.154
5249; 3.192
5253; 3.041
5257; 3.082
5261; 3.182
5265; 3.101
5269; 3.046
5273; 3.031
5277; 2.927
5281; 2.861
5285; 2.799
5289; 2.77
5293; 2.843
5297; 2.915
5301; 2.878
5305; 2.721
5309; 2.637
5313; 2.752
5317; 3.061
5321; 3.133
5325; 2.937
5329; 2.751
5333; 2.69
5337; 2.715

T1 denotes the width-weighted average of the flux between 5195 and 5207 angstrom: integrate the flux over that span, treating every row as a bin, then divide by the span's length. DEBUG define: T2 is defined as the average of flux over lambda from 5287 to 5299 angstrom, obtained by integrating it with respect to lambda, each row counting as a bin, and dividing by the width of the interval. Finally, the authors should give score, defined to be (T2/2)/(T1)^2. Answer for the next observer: 0.168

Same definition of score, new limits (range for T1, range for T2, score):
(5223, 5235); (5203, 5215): 0.170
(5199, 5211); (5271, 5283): 0.174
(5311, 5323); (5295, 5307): 0.160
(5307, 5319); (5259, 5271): 0.196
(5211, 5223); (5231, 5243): 0.207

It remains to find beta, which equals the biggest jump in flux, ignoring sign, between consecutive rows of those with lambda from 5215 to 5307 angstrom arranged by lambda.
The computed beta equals 0.16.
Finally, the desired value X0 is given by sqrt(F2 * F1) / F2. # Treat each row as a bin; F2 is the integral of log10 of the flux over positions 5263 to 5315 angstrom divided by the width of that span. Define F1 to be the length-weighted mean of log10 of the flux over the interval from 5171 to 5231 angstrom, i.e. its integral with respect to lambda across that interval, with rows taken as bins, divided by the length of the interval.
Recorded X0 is 0.98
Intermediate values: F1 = 0.441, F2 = 0.457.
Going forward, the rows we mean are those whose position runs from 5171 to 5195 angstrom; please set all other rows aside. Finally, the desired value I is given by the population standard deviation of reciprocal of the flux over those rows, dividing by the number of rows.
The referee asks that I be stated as 0.003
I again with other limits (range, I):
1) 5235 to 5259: 0.009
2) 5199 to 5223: 0.018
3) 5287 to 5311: 0.012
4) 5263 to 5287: 0.012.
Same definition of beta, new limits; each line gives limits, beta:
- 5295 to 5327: 0.31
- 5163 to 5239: 0.23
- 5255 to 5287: 0.10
